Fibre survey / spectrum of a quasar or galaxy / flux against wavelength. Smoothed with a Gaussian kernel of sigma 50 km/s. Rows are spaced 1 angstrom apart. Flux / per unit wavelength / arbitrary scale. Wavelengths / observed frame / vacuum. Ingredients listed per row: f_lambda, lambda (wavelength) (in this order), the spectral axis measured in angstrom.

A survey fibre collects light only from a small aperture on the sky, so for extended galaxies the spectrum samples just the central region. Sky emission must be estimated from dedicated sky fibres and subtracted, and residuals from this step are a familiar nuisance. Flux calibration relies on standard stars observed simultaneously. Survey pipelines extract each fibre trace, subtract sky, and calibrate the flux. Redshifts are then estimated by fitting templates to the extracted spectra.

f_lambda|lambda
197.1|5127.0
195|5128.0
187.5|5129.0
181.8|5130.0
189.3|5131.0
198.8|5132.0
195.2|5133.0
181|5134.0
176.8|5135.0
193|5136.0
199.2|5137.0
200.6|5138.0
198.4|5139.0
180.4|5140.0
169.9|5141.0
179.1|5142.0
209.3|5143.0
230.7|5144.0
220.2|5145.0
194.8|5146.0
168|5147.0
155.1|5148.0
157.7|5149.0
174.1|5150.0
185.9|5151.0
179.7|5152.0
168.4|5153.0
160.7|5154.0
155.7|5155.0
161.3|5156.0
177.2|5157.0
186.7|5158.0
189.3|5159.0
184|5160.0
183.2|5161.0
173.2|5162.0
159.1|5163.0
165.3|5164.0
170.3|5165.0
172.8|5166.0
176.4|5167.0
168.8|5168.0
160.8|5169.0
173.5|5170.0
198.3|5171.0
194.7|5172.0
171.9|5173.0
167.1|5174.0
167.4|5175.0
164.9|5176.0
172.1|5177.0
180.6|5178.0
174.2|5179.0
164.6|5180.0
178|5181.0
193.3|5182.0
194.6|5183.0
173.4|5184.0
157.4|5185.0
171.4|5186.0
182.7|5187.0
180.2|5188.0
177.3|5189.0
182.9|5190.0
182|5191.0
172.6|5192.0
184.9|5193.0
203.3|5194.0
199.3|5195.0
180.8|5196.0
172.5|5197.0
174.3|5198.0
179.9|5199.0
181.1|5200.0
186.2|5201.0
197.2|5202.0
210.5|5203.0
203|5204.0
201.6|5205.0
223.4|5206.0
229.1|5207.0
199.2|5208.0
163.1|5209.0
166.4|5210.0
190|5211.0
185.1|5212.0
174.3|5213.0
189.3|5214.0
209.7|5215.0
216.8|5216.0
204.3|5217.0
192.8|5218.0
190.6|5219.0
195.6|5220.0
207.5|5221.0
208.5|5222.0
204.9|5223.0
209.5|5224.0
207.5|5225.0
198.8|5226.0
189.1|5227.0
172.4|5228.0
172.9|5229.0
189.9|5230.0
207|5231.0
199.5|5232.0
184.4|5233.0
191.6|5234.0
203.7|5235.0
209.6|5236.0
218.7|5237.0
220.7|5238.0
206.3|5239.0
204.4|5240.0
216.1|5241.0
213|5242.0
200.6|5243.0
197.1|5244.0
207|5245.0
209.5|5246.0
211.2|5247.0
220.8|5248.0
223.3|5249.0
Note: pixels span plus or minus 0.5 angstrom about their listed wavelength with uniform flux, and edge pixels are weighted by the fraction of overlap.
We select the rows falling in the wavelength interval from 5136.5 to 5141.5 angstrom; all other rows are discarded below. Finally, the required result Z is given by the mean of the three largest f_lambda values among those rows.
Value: 199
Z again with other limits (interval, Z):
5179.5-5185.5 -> 189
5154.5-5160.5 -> 187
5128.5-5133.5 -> 194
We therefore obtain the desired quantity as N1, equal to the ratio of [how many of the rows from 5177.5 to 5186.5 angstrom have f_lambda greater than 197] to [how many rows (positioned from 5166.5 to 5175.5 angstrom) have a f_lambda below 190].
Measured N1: 0.0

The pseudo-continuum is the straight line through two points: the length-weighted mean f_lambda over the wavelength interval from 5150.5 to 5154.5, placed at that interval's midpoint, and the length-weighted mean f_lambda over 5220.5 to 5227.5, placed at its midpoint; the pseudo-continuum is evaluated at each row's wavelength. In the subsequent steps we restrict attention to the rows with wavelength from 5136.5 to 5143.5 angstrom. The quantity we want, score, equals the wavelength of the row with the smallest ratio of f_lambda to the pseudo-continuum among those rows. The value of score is 5141.0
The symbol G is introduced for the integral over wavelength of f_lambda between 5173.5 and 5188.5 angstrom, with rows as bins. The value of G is 2622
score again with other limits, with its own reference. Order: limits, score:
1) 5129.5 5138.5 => 5135.0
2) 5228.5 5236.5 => 5229.0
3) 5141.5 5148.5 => 5148.0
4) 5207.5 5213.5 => 5209.0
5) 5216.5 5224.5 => 5219.0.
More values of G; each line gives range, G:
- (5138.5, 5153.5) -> 2772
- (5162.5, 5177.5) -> 2583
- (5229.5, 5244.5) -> 3063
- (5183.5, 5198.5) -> 2695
